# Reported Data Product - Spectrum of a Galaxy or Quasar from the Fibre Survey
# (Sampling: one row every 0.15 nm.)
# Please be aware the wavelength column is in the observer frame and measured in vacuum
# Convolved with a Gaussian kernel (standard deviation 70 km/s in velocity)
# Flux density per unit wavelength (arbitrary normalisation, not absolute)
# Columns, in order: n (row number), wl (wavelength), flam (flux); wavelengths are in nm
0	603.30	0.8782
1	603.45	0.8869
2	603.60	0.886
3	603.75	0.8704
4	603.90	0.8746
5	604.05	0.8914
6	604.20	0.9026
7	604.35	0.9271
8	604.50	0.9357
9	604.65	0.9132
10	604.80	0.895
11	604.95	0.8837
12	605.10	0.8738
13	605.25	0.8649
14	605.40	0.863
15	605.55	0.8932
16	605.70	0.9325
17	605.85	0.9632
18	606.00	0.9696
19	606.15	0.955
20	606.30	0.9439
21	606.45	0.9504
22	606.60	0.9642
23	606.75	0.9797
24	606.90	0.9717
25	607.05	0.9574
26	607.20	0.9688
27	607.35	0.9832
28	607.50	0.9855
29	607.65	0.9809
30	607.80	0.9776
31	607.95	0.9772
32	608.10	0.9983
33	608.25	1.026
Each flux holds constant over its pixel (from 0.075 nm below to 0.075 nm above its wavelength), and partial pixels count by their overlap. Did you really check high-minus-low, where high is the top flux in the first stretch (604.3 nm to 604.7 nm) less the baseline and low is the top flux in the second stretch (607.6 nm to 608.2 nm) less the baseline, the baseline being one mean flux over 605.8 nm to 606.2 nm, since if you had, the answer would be -0.06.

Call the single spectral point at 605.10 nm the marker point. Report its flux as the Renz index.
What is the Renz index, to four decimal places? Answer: 0.8738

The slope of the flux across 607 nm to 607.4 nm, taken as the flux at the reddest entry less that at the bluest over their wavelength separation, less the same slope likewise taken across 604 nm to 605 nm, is 0.1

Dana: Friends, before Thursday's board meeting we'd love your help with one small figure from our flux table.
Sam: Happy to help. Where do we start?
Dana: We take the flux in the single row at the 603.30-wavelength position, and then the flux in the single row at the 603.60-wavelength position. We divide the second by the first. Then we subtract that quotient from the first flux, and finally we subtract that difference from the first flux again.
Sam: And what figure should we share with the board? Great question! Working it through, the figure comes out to 1.01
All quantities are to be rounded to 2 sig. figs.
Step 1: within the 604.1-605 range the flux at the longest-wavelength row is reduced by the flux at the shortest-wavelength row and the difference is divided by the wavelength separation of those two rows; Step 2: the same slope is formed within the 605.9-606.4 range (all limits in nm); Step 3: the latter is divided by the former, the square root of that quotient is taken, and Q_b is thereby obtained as 1.8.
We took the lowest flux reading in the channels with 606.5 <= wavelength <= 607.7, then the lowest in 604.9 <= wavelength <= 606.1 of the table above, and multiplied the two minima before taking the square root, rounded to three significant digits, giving 0.909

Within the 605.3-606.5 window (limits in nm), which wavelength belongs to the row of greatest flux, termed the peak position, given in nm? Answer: 606.00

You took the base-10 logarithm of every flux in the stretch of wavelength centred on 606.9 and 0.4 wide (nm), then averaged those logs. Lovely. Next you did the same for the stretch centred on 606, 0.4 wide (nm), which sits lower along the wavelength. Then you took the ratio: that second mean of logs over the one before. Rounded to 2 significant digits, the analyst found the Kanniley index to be 1.2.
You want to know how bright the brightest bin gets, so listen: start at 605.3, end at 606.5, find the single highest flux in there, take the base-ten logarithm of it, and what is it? -0.013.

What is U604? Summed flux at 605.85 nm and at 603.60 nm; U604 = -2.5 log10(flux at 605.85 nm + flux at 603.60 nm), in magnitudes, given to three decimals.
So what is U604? -0.667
